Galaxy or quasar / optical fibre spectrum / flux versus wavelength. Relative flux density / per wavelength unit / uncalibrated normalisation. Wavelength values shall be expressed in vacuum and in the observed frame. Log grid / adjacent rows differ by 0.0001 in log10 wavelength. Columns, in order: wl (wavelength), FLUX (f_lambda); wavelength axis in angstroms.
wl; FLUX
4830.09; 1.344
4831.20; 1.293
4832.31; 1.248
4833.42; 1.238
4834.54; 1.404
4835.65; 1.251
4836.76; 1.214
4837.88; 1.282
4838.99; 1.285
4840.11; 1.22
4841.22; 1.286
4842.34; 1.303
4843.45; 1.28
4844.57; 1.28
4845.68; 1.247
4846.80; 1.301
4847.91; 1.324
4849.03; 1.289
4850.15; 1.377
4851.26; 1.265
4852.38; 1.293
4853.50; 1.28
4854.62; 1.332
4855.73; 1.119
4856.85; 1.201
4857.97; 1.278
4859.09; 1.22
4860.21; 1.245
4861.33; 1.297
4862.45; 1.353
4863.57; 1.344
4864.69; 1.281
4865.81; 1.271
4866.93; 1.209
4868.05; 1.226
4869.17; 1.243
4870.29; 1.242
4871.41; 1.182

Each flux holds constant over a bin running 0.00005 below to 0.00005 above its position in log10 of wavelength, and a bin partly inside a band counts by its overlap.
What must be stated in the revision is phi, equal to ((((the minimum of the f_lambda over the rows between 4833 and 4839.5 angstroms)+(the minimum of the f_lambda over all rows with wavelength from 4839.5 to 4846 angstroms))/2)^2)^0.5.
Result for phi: 1.217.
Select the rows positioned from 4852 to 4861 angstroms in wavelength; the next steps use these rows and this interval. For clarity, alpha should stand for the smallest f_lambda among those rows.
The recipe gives 1.119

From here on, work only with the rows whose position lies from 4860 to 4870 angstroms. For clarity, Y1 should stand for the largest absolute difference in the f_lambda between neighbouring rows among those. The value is 0.06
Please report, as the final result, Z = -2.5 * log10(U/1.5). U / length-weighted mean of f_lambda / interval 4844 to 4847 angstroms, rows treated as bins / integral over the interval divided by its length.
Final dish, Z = 0.18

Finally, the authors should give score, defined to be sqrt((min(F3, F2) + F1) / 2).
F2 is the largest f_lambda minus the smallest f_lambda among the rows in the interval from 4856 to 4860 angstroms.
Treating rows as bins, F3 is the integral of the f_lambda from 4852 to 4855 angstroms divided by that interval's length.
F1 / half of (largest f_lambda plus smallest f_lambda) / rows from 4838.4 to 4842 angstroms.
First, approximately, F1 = 1.25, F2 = 0.08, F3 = 1.30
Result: 0.815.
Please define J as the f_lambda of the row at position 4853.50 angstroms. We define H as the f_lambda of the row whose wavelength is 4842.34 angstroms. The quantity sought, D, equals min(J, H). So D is 1.28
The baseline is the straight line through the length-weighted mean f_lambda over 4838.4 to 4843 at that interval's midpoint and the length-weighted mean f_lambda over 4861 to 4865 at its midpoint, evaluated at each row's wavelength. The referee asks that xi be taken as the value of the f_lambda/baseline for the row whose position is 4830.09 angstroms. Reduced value 1.07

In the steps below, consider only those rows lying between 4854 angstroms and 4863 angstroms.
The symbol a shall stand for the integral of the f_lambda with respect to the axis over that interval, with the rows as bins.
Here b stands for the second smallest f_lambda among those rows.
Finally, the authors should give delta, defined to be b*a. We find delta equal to 13.6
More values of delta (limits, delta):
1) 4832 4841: 13.9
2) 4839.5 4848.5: 14.4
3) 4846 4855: 15.0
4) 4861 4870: 14.1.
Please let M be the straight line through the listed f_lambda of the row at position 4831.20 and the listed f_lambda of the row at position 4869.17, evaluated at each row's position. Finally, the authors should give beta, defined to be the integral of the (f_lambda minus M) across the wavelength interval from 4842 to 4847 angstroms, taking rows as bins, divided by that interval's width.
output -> 0.00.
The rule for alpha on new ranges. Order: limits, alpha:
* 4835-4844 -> 1.214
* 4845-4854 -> 1.247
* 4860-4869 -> 1.209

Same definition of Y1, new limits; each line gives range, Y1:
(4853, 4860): 0.21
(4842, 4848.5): 0.05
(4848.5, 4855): 0.11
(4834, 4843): 0.15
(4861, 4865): 0.06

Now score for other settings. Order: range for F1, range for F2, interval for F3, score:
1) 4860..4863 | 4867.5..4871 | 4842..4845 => 0.811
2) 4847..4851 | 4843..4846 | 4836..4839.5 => 0.826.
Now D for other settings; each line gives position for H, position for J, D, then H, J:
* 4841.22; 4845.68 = 1.25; 1.286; 1.247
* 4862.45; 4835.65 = 1.25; 1.353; 1.251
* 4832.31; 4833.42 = 1.24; 1.248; 1.238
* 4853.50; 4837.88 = 1.28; 1.28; 1.282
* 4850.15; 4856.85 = 1.20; 1.377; 1.201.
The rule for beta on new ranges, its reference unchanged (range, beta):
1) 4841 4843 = 0.02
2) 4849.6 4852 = 0.05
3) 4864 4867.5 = 0.01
